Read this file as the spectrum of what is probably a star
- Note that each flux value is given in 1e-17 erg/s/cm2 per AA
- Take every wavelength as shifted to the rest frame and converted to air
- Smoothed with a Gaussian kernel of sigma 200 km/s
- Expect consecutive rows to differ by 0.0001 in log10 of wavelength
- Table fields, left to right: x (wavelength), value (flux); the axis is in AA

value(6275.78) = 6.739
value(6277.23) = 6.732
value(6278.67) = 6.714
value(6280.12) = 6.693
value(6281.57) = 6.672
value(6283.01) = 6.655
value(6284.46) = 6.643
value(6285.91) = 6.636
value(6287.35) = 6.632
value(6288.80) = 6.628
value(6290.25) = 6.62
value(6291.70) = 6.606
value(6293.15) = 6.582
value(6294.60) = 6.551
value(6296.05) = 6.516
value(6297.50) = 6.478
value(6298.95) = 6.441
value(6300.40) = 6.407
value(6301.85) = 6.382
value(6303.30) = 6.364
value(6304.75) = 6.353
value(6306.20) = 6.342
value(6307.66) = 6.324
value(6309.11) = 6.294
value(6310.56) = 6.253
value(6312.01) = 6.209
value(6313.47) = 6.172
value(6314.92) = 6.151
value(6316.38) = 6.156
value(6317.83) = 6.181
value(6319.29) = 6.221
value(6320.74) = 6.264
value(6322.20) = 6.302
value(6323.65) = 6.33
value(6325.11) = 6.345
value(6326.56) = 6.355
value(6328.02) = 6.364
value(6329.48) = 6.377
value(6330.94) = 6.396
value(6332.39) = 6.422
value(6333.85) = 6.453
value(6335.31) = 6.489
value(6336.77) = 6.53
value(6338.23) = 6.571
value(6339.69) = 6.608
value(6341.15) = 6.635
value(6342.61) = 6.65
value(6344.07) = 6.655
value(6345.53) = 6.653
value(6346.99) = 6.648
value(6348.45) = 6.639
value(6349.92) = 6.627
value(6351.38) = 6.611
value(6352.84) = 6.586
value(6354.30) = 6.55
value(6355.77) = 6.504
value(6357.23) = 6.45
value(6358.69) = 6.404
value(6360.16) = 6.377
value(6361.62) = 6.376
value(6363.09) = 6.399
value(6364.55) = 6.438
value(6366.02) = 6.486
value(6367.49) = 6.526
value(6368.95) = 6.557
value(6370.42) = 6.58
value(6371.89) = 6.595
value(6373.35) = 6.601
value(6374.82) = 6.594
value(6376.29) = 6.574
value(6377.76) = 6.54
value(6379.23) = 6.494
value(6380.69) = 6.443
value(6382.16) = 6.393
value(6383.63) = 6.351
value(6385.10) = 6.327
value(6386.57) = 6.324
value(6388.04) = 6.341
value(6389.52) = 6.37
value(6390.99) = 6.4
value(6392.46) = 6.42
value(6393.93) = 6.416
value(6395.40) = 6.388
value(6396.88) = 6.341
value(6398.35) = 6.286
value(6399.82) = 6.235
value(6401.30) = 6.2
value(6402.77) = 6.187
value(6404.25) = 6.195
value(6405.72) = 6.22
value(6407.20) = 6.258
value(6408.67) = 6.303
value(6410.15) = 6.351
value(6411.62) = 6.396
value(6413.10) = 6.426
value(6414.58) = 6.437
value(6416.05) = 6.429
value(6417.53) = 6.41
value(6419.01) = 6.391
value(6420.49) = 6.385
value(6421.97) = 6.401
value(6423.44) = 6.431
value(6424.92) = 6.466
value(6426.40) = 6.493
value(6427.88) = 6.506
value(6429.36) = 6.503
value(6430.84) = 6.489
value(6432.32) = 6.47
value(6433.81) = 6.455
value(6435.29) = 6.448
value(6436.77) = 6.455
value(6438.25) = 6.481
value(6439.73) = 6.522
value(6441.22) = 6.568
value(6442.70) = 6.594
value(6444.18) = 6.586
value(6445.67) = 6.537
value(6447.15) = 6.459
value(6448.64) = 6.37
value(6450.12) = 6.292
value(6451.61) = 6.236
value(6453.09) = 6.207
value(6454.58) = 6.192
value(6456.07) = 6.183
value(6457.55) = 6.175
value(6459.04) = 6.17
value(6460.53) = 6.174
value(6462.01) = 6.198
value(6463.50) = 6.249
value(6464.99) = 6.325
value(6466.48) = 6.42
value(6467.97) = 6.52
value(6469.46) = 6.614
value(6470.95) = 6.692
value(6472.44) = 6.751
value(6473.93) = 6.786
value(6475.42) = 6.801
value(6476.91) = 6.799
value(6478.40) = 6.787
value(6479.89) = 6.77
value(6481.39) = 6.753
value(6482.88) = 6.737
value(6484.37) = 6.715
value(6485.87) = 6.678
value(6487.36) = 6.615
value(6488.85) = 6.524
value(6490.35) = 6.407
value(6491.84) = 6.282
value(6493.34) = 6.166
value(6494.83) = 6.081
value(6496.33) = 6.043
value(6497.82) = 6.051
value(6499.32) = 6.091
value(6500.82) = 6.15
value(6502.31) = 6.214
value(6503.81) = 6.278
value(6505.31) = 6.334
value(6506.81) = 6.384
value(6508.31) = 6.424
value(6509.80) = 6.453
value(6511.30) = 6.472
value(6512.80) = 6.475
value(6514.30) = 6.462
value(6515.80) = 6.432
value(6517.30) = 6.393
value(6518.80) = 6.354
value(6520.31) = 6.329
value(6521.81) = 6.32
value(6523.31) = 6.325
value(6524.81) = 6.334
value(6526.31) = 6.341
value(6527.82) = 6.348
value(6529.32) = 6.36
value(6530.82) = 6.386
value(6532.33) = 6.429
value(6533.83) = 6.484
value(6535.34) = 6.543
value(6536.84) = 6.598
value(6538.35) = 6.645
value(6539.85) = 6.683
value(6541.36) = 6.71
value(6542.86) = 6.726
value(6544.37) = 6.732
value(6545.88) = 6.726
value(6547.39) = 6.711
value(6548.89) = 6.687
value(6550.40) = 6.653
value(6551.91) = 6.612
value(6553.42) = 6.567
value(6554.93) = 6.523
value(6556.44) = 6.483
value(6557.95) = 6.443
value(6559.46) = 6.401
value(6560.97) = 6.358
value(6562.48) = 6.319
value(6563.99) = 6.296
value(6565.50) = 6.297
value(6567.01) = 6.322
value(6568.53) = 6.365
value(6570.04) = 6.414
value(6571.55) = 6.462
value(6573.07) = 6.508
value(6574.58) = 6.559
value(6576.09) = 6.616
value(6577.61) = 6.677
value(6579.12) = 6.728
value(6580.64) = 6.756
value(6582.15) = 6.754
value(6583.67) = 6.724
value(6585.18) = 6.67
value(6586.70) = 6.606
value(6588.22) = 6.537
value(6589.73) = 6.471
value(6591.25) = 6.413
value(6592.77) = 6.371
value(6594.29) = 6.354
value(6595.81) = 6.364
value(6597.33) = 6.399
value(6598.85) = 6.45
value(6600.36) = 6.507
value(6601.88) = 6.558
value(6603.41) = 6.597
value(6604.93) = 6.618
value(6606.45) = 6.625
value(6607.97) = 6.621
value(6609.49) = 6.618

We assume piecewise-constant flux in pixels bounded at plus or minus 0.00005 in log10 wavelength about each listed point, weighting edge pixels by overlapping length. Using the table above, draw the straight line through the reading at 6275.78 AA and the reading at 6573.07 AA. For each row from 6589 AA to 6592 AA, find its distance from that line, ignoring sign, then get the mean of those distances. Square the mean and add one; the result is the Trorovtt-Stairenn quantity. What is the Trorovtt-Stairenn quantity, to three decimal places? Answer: 1.003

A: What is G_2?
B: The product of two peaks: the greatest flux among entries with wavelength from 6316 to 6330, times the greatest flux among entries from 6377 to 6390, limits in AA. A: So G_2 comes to 41.7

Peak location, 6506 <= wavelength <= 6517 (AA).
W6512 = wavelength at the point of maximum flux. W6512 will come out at 6512.80 AA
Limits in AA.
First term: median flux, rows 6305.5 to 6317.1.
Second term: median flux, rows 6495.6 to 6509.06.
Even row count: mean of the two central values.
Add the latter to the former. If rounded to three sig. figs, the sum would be 12.4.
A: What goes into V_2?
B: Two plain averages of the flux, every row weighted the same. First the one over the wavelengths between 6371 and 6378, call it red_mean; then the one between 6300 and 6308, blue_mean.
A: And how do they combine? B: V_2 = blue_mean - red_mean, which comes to -0.22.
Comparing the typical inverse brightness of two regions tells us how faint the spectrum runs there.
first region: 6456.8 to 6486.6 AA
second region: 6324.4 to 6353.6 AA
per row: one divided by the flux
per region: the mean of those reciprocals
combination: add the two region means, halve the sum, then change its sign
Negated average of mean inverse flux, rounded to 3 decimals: -0.153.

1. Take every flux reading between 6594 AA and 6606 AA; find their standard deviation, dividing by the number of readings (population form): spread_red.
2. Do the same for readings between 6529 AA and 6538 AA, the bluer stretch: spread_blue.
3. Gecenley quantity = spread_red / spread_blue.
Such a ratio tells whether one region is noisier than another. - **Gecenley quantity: 1.2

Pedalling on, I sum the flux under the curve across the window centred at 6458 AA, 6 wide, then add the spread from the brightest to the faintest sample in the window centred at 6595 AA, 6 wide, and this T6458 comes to 37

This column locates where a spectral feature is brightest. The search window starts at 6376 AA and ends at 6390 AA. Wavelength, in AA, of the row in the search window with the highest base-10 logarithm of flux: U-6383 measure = 6376.29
